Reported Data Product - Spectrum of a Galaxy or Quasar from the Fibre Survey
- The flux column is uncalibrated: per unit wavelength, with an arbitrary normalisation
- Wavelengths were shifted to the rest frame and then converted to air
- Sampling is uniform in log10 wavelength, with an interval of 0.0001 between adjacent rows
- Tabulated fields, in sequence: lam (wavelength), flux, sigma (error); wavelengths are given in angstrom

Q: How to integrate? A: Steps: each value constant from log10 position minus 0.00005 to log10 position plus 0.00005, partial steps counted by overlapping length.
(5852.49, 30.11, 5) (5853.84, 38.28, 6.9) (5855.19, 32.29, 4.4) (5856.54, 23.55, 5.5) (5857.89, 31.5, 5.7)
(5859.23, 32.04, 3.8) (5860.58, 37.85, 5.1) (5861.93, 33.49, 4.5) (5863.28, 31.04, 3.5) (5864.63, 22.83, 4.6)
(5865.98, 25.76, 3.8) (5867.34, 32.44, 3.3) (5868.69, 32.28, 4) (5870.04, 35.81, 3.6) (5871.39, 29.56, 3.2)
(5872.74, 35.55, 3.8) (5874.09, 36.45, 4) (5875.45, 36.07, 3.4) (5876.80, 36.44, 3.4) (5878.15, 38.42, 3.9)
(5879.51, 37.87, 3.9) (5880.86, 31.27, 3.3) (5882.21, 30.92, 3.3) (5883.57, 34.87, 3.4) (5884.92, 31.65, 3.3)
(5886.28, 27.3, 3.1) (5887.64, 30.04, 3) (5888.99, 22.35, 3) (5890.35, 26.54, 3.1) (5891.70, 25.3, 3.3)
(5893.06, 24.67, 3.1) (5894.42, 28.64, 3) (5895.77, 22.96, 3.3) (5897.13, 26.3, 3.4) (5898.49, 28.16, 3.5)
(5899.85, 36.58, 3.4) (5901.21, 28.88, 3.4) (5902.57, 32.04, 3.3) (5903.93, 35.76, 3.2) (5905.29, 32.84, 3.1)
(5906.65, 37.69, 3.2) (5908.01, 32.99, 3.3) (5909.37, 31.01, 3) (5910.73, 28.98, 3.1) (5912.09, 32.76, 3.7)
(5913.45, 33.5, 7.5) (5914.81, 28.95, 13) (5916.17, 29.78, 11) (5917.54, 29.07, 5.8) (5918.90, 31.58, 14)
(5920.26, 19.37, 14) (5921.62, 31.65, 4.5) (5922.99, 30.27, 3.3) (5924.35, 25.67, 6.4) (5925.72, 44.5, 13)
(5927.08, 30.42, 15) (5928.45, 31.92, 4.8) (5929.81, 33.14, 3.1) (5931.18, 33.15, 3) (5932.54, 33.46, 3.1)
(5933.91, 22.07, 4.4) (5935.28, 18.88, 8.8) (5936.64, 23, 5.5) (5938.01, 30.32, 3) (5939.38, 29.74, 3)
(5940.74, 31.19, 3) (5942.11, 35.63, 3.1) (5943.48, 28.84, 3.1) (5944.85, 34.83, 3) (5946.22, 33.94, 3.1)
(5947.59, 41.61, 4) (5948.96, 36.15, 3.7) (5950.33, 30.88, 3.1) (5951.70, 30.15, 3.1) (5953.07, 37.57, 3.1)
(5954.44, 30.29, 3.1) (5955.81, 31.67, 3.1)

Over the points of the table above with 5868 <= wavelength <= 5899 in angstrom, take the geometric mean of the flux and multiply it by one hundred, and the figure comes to 3046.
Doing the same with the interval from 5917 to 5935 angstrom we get 2991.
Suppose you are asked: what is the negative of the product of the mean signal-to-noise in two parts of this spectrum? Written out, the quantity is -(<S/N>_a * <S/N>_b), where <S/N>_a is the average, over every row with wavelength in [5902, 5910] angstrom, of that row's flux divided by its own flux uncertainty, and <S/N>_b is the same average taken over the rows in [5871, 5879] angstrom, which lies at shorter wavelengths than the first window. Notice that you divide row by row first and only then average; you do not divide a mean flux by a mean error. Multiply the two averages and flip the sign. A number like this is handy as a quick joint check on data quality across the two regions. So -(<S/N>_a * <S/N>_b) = -104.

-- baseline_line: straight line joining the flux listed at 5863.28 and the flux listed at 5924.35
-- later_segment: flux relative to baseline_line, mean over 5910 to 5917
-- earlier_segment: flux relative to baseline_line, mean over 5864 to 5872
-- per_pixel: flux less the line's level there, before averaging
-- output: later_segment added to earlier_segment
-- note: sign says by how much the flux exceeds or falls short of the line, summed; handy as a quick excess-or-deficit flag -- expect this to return 3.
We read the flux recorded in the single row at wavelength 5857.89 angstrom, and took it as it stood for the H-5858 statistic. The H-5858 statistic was 31.5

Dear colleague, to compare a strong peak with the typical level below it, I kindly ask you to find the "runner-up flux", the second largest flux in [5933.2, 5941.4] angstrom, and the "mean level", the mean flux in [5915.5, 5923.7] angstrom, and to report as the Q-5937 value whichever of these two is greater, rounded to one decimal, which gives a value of 30.3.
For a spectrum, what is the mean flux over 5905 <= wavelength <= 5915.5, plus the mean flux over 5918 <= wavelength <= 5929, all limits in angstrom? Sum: 63.0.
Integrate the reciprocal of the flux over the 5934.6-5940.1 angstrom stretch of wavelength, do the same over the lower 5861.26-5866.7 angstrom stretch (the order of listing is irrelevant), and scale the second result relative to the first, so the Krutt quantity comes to 0.88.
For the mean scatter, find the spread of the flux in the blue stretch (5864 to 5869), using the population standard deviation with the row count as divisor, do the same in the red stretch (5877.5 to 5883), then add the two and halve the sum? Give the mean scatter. 3.8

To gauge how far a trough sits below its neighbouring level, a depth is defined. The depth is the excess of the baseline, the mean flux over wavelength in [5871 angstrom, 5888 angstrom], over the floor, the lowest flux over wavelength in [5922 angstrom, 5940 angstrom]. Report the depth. 15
